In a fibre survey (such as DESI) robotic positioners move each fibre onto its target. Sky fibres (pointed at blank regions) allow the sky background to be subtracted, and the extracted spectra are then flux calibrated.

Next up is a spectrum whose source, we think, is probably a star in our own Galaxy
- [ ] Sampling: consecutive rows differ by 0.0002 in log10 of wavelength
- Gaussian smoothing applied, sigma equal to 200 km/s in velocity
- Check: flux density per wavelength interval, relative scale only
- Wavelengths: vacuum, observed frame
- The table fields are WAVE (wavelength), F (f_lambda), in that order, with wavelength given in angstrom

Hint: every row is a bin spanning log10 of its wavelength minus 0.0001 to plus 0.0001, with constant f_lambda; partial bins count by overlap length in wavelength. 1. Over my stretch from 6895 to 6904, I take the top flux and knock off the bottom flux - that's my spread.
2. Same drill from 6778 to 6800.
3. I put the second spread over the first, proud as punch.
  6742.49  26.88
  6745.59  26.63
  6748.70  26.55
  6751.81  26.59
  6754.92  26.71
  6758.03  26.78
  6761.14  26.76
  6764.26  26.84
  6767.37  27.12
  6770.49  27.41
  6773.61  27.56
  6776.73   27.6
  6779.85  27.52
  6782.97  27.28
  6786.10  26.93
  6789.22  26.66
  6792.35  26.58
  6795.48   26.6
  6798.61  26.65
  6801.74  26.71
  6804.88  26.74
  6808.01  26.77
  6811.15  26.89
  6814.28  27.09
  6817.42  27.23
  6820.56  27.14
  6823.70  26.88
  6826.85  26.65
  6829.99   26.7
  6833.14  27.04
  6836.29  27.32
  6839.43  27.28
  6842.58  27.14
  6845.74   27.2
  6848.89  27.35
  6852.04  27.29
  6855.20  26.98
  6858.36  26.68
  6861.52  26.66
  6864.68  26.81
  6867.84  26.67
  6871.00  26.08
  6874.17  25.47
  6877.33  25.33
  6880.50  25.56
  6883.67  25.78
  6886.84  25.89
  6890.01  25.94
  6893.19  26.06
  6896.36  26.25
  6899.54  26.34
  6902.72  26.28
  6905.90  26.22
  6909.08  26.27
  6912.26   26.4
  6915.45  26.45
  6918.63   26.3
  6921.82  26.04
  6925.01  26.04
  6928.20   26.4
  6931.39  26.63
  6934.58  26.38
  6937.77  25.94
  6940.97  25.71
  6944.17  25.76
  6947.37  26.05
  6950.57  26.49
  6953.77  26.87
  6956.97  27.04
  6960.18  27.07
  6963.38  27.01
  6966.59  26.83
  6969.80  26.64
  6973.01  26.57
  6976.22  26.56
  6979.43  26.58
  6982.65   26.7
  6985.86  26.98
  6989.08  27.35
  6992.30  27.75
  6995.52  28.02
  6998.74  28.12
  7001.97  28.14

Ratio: 10.4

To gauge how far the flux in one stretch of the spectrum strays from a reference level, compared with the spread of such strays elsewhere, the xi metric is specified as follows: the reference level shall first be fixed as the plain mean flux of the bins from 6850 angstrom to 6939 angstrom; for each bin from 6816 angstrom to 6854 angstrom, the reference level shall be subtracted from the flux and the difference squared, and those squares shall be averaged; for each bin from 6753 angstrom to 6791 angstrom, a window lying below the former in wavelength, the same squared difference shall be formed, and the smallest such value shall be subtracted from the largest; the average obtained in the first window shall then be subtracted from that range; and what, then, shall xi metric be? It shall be 0.88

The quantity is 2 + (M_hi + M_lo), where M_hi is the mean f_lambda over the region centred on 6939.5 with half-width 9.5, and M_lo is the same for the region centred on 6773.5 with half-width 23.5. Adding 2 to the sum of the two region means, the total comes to 55.1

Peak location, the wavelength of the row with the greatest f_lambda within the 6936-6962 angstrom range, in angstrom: 6960.18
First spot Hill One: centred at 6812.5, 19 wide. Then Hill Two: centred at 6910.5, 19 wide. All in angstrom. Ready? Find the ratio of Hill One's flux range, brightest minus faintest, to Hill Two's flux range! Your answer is 2.13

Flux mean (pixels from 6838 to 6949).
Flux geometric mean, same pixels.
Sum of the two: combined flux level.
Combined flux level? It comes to 52.7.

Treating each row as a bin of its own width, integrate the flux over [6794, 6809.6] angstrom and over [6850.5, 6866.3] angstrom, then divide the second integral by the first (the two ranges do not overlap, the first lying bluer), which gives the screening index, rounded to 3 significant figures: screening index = 1.02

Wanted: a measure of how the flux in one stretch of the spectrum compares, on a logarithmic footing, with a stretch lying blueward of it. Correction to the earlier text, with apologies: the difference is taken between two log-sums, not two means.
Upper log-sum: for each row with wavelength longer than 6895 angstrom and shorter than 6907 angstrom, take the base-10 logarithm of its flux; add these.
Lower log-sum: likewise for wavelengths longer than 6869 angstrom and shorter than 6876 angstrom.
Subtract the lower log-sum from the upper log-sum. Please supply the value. 2.9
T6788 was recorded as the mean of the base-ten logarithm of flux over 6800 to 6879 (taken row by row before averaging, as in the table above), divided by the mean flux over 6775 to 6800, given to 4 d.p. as 0.0529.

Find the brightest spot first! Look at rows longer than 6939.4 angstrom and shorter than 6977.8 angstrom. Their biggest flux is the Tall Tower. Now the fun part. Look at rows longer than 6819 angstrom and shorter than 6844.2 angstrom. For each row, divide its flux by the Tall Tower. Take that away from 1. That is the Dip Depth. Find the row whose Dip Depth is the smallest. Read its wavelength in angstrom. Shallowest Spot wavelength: 6836.29 angstrom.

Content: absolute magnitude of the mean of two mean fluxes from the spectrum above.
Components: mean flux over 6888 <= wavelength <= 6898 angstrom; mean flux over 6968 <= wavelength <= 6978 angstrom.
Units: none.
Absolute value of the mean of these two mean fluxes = 26.3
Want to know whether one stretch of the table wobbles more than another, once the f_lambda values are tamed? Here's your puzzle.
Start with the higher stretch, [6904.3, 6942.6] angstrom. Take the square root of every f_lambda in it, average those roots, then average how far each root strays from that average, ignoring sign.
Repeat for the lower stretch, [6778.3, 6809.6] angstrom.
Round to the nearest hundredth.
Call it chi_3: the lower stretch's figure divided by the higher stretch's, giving 1.17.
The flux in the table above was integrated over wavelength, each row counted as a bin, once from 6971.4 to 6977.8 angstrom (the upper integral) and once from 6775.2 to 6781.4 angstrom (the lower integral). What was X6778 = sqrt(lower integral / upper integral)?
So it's 1.00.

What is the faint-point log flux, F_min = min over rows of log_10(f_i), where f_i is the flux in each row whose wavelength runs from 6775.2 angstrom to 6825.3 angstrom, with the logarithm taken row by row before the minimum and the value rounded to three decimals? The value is 1.425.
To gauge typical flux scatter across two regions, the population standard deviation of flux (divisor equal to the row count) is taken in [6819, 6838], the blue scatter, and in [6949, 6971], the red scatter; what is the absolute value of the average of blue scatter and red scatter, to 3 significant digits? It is 0.220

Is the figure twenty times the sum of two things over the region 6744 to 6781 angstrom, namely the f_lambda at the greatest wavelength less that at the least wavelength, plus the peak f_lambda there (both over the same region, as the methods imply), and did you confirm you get 570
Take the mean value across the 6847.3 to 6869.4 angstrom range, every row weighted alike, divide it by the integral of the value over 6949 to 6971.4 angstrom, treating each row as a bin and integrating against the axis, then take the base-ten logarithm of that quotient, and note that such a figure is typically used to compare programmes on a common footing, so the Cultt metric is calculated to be -1.35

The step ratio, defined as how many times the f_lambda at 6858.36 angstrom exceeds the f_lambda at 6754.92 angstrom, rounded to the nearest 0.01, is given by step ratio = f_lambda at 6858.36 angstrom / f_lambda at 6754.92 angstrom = 1.00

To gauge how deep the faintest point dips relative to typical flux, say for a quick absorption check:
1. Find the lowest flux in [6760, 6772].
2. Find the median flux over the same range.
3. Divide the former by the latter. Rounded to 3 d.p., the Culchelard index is 0.992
